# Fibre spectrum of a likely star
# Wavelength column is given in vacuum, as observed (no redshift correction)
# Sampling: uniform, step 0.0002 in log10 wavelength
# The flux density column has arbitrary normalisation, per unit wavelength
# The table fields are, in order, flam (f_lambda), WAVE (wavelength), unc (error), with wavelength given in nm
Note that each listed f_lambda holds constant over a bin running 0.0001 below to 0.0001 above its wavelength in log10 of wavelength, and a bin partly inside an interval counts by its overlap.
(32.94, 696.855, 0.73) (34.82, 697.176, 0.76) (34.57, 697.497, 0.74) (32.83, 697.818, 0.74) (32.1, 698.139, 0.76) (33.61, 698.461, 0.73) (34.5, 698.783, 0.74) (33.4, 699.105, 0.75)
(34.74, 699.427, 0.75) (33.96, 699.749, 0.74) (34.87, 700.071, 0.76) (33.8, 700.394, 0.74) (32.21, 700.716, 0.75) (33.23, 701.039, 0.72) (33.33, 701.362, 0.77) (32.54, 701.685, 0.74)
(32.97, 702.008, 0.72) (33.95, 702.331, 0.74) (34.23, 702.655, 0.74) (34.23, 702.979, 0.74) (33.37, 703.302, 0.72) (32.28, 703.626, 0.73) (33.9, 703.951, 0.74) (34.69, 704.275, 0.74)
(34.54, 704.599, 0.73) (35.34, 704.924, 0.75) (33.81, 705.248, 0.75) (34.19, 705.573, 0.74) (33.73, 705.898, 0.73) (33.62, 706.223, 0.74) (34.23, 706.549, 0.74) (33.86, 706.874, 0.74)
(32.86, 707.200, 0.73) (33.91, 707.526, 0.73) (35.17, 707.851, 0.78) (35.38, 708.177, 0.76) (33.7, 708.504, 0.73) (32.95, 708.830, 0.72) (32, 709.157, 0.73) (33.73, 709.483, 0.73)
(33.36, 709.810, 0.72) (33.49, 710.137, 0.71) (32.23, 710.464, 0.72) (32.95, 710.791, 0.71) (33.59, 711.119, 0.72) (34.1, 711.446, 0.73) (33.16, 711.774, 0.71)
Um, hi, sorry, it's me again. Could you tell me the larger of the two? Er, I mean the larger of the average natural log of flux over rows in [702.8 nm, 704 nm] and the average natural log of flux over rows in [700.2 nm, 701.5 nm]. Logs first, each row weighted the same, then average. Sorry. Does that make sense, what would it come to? 3.51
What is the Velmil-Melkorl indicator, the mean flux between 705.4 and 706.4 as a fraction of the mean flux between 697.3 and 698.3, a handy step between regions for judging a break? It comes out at 1.02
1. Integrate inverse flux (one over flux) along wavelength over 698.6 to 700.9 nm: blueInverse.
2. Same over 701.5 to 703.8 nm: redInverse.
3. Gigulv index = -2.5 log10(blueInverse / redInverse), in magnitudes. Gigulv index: 0.02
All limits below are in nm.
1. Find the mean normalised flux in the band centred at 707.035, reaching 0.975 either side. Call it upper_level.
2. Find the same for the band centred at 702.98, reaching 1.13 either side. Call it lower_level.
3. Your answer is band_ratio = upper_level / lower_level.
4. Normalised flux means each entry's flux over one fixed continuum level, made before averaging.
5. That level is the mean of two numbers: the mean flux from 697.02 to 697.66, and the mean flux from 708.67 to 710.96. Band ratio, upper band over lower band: 1.01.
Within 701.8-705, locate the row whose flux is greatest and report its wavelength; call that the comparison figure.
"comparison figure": 704.924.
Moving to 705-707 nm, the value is 706.549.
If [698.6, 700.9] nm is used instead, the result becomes 700.071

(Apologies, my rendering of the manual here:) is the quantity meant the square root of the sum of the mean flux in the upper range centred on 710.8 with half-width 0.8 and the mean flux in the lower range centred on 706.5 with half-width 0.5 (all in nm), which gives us 8.20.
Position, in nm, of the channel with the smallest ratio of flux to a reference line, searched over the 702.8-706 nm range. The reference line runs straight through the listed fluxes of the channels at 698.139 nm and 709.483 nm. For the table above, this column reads 703.626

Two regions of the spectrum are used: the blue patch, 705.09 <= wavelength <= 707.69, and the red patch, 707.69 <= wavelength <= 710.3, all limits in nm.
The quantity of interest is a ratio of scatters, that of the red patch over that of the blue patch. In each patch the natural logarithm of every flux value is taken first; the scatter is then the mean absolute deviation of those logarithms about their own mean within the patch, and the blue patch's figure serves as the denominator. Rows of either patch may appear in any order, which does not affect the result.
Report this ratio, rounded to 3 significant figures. 2.75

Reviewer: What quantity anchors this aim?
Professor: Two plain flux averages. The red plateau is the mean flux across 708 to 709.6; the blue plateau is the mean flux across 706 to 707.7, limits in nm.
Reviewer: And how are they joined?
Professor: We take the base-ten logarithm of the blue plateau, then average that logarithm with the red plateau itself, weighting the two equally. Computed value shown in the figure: 17.5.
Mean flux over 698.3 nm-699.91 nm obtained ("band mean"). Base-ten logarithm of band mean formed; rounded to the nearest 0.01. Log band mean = 1.53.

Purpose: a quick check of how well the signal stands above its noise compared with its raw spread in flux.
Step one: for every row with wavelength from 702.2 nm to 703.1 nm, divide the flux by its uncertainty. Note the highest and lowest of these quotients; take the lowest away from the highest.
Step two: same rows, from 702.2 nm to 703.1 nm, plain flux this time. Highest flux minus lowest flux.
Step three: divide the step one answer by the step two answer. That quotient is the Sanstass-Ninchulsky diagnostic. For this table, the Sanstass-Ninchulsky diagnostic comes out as 1.35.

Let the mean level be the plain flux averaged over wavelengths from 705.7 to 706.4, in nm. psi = 33.7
